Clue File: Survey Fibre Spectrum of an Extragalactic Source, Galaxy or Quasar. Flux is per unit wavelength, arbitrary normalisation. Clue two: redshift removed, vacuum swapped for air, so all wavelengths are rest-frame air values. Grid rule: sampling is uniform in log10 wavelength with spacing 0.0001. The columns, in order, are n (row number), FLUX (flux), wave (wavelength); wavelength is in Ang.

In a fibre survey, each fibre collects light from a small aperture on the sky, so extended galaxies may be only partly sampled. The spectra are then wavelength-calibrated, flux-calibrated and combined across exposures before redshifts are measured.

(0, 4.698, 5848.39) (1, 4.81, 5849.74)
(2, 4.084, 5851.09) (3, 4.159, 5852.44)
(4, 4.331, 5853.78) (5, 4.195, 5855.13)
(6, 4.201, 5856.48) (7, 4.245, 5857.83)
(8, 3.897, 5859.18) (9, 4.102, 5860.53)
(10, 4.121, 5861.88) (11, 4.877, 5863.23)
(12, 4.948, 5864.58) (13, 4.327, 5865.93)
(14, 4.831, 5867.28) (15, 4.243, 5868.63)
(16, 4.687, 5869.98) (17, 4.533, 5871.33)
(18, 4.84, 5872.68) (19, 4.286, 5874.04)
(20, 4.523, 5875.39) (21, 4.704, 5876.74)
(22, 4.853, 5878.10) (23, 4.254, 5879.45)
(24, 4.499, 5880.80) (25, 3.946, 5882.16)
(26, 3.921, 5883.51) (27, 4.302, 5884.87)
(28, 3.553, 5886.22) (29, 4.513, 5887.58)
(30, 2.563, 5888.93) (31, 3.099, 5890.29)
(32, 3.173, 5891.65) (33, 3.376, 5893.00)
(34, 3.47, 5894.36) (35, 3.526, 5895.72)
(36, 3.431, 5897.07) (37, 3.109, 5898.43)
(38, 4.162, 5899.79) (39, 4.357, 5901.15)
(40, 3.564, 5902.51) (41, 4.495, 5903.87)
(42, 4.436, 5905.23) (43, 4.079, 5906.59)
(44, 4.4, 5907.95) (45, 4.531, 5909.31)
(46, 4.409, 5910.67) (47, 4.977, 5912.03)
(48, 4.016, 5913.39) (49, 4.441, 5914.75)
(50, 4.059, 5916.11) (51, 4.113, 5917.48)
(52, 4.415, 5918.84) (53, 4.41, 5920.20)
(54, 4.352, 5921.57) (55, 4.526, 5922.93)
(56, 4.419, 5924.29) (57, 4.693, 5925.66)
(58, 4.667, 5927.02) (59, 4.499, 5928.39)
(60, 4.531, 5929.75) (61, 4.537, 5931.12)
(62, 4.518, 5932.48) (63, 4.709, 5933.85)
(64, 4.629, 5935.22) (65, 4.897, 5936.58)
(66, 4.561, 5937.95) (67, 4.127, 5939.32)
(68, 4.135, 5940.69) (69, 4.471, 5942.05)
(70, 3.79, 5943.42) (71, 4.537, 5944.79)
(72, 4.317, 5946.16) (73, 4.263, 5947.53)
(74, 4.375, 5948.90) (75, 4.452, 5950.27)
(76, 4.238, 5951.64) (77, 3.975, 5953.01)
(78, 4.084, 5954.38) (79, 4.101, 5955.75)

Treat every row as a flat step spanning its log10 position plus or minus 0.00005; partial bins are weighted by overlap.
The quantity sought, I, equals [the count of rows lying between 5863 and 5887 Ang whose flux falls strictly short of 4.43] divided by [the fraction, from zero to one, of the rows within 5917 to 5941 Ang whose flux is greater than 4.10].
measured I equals 8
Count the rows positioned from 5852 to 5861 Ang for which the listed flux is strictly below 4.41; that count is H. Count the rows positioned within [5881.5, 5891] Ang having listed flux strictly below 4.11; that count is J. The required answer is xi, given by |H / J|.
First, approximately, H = 7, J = 5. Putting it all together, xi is 1.4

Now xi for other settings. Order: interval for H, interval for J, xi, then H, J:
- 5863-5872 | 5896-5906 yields 0.7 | 2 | 3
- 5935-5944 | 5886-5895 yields 0.5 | 3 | 6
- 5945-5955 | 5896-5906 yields 2.0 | 6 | 3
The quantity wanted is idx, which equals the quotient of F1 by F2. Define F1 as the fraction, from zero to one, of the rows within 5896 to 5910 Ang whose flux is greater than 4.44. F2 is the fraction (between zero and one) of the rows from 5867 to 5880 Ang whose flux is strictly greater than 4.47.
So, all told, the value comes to 0.29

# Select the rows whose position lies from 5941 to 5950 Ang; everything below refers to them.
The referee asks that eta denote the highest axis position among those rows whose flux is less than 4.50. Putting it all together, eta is 5948.90 Ang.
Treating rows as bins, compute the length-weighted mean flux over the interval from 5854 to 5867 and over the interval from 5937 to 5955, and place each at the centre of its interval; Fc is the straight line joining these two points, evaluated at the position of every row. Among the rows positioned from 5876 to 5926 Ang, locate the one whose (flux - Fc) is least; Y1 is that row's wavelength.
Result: 5888.93 Ang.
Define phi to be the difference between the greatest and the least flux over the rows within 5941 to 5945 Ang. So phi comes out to 0.7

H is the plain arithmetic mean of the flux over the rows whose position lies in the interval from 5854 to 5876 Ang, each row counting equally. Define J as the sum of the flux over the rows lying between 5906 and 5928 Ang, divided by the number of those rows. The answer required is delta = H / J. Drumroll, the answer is 1.00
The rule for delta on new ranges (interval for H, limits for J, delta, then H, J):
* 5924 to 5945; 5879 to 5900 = 1.22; 4.48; 3.68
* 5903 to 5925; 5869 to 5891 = 1.04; 4.38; 4.19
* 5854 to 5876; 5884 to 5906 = 1.20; 4.43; 3.70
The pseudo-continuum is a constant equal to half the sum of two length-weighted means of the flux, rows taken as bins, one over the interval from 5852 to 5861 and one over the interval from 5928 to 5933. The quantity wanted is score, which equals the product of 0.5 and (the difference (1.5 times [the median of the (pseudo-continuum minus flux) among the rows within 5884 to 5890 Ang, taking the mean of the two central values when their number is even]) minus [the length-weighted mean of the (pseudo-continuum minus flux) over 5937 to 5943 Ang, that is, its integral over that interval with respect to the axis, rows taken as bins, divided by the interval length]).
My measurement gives 0.30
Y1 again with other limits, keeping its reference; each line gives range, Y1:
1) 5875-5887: 5886.22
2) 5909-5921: 5913.39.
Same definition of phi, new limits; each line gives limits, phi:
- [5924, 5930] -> 0.3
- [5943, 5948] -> 0.7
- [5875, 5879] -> 0.3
